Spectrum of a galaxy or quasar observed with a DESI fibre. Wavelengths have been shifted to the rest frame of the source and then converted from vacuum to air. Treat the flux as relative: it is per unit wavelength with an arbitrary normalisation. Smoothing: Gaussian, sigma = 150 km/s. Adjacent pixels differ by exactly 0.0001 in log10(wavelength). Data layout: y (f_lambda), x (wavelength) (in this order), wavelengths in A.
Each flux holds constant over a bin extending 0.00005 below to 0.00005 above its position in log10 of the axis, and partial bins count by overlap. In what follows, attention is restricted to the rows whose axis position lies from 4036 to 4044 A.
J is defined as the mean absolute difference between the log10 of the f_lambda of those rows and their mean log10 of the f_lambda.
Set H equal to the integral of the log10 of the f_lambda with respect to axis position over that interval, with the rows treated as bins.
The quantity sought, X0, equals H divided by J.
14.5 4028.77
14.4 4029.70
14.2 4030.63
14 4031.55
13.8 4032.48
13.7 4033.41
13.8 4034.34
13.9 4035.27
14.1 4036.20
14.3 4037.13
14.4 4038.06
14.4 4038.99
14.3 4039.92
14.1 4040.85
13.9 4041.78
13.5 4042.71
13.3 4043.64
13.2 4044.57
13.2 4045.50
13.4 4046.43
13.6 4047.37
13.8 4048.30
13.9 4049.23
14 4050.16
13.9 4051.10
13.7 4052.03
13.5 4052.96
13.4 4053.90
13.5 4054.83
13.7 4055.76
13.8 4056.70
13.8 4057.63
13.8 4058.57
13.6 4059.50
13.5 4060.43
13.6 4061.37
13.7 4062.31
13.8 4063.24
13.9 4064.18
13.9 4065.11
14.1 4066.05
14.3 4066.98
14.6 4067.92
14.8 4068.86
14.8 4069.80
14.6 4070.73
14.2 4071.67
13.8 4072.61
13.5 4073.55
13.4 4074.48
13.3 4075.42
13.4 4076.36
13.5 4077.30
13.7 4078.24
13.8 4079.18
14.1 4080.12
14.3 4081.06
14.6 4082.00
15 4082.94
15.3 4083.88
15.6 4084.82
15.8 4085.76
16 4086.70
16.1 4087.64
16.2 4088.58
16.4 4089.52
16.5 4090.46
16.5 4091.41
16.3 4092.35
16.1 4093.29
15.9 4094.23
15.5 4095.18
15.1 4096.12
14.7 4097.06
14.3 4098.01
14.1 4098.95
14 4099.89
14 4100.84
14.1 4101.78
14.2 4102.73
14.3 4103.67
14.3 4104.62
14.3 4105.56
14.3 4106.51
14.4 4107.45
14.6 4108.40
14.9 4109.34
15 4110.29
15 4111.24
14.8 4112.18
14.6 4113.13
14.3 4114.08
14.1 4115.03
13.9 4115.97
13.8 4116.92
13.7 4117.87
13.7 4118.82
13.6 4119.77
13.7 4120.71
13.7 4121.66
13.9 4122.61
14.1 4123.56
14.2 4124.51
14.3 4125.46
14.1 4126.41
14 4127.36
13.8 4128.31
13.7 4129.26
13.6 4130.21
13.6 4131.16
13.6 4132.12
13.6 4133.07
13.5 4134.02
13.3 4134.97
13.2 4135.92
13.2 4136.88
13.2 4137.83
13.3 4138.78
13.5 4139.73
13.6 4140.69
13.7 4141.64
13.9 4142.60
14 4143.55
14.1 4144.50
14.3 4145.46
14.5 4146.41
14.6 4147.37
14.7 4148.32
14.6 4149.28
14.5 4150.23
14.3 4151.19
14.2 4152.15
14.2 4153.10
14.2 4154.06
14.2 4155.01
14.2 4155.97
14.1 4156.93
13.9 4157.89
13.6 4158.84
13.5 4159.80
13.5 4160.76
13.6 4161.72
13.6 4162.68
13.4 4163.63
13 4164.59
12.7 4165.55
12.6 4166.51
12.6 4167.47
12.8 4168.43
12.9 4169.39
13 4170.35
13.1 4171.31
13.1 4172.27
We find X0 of 943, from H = 9.2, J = 0.010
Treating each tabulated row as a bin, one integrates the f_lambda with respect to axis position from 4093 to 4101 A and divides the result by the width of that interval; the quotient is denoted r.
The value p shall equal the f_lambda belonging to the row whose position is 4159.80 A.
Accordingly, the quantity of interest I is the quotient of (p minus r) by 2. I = -0.7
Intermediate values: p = 13.5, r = 14.9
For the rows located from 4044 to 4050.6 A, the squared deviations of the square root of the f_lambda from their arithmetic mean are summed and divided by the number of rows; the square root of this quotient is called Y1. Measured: 0.041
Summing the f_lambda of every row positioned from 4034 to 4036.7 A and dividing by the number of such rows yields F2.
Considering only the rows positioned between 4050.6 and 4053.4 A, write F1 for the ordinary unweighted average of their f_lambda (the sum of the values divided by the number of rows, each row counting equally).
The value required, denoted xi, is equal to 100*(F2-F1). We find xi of 23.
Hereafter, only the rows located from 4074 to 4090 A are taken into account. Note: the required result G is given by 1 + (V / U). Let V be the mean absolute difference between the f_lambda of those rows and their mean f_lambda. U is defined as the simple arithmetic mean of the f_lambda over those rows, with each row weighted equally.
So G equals 1.07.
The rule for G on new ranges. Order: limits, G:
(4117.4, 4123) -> 1.00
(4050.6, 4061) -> 1.01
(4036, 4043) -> 1.02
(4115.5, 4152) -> 1.02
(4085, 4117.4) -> 1.05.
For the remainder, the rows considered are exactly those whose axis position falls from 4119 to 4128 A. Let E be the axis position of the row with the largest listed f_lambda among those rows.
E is 4125.46 A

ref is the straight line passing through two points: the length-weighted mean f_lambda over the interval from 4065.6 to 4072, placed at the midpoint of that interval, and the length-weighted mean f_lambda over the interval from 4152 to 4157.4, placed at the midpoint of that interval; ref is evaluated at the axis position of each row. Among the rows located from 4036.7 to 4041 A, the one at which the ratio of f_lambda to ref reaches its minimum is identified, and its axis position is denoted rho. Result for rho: 4040.85 A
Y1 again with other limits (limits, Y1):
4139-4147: 0.043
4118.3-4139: 0.043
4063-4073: 0.049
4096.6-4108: 0.024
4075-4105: 0.131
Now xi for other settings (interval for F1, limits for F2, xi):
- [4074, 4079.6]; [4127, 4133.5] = 18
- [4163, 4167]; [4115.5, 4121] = 81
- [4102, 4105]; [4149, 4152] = 20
